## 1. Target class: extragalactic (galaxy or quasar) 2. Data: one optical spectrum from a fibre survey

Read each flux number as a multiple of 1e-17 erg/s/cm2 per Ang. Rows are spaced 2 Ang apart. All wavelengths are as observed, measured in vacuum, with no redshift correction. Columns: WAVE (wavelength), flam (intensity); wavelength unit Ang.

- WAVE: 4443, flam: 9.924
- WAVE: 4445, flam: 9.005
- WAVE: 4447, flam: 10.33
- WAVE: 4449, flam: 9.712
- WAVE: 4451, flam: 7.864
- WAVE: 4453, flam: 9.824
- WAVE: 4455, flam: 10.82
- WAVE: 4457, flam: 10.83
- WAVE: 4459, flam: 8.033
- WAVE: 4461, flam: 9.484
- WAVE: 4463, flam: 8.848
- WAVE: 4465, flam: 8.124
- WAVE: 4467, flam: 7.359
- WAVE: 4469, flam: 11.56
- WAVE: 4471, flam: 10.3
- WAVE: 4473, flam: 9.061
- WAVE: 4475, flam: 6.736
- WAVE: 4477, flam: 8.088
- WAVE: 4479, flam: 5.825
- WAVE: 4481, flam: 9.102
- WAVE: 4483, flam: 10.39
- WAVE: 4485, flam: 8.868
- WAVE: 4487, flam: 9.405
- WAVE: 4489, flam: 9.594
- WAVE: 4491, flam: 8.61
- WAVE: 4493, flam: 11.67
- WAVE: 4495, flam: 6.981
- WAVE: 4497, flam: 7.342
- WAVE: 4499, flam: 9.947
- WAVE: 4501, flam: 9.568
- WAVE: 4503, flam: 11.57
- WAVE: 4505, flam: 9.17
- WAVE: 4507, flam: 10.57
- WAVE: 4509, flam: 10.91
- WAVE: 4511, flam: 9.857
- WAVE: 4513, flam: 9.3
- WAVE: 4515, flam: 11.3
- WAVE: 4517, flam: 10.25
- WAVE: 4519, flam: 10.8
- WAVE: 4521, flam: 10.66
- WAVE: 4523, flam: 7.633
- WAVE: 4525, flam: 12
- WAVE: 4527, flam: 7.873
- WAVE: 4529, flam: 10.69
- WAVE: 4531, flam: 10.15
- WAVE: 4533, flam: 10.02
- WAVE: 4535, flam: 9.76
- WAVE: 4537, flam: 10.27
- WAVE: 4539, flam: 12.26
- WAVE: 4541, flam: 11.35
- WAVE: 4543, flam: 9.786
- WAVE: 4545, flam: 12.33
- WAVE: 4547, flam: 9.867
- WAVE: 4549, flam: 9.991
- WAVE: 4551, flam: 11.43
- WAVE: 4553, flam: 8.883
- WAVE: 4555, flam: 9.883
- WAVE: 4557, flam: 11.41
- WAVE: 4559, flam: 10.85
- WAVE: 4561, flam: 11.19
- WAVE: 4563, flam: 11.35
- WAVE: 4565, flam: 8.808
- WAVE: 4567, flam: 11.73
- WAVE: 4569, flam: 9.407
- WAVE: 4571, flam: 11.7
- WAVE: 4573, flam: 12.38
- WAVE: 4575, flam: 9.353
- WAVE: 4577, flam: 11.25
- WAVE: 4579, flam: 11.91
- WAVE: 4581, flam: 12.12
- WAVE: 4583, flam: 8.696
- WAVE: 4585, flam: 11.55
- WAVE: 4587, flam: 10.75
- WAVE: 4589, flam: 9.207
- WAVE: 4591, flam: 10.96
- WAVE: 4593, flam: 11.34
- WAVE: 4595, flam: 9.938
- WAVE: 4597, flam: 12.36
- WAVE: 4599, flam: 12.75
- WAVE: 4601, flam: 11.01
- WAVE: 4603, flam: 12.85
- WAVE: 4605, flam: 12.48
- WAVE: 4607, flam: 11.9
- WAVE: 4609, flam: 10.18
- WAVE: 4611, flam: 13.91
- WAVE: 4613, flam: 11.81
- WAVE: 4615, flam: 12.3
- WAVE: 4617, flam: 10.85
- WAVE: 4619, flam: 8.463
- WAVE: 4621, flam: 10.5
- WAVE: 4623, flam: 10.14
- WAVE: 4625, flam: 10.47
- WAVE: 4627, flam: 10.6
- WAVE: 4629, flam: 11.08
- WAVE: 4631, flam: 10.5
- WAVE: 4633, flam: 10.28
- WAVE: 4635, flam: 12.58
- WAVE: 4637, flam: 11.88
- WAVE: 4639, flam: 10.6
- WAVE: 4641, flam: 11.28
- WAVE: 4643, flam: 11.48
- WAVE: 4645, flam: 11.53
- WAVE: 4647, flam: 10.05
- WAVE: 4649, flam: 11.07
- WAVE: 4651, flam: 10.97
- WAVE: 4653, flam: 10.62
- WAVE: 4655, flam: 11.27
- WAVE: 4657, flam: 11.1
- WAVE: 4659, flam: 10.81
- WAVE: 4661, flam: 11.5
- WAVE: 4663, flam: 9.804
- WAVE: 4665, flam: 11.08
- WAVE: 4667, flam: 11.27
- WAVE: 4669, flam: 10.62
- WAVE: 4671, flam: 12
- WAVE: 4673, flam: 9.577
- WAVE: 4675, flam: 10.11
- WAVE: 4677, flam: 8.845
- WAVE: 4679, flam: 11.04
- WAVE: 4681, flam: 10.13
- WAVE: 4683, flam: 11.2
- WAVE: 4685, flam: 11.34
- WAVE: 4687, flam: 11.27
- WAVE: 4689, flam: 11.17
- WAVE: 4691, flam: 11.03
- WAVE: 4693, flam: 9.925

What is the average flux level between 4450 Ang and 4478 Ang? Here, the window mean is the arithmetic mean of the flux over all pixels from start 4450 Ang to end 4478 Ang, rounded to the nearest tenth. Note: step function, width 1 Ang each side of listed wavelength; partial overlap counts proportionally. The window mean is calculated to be 9.1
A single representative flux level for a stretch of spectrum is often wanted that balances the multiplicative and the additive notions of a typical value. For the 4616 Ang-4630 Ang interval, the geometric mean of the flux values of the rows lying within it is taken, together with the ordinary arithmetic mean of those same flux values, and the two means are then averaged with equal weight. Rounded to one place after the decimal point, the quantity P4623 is 10.3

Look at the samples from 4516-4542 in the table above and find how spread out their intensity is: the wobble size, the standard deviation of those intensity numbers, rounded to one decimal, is 1.3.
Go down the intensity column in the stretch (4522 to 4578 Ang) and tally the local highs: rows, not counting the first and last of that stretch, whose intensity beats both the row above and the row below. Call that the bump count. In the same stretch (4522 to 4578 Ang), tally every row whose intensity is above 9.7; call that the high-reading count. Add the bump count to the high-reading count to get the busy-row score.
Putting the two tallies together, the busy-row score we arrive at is 31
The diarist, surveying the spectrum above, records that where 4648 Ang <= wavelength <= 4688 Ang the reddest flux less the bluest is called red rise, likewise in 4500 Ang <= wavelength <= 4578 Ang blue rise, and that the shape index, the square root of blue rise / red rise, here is 2.90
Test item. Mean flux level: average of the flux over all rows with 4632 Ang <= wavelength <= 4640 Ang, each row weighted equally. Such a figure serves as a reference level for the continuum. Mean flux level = 11.3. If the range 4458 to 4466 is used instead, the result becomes 8.6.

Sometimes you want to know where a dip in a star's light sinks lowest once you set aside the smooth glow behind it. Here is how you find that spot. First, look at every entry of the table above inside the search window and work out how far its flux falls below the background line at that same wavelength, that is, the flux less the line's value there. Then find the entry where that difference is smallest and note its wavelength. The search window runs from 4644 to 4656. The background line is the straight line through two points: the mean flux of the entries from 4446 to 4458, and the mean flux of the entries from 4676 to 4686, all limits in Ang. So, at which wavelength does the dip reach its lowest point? 4647 Ang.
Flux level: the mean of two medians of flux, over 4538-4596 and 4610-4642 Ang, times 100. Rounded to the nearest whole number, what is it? 1096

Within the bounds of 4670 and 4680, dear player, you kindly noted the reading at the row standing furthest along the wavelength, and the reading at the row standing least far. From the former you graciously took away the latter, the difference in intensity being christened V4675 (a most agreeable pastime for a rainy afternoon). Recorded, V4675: -1.0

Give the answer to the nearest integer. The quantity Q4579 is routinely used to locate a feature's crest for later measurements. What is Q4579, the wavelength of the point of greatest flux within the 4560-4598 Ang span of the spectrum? 4573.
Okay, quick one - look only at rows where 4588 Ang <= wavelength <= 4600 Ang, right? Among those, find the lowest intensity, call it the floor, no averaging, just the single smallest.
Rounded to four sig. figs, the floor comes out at 9.207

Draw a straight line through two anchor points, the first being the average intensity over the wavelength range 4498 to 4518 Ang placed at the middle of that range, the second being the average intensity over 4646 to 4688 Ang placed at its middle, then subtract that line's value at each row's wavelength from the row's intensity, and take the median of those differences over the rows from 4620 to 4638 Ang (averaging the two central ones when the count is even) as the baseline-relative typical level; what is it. -0.10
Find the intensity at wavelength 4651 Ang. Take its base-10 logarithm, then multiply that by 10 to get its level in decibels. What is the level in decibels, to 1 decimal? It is 10.4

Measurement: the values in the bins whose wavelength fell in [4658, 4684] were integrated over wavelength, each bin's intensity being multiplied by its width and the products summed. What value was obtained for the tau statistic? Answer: 276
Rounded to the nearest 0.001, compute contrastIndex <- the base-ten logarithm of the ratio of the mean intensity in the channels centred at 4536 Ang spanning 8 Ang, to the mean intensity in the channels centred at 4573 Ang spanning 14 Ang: -0.021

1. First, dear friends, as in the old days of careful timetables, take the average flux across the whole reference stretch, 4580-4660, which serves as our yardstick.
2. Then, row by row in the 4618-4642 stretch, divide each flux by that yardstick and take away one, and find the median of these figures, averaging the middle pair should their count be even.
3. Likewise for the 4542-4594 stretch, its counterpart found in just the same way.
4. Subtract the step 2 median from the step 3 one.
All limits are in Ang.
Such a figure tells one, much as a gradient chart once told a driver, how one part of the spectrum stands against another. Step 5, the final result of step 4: 0.047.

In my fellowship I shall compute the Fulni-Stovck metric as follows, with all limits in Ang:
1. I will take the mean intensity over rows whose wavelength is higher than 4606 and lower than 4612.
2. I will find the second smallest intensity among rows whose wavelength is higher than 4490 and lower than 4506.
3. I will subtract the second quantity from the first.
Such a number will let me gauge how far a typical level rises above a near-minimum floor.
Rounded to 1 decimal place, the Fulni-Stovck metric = 4.7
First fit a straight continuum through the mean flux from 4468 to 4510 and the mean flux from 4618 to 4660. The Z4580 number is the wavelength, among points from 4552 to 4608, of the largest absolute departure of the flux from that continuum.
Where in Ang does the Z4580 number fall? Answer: 4603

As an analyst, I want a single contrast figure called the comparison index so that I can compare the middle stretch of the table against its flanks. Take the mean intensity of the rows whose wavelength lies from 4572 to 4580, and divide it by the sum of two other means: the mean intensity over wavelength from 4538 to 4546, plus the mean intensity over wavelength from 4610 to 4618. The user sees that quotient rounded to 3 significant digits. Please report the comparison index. 0.475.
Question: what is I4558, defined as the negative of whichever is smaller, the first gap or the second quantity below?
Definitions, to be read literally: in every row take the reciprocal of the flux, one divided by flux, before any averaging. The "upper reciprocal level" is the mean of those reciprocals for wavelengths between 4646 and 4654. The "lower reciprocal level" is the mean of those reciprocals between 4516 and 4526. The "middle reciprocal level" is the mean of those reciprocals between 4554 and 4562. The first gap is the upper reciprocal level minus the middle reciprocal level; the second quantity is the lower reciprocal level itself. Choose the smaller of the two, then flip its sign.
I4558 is -0.0012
